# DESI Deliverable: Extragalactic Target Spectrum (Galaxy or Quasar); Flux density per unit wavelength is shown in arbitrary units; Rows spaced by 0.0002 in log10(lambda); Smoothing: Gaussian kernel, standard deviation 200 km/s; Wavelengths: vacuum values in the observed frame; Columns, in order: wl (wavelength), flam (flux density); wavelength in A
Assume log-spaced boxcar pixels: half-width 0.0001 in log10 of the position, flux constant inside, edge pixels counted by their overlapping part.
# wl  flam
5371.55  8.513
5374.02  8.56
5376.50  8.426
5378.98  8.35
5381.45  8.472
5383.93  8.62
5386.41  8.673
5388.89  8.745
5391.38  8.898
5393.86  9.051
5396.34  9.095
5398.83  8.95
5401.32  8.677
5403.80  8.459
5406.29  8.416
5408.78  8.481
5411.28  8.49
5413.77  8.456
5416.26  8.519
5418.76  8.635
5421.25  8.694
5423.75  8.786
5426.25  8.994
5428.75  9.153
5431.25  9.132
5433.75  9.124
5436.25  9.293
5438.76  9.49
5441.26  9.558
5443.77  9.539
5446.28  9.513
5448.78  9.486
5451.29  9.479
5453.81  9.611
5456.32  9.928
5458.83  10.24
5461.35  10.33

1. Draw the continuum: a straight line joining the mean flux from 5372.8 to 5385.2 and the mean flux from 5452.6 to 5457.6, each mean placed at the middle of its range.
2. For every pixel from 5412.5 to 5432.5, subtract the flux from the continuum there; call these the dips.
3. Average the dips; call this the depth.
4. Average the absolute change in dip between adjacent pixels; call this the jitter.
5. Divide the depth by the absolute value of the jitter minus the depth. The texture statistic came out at 1.2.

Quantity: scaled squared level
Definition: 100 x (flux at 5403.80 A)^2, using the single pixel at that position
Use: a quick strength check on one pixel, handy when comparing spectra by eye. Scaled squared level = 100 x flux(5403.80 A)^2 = 7155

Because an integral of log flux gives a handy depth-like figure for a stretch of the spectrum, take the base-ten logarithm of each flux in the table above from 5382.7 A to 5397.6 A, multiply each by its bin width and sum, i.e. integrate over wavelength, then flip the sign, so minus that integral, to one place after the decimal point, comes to -14.1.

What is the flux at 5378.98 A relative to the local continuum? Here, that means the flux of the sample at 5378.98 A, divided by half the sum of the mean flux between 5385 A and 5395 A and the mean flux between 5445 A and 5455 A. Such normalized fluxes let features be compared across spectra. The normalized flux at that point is 0.91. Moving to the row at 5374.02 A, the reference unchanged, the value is 0.93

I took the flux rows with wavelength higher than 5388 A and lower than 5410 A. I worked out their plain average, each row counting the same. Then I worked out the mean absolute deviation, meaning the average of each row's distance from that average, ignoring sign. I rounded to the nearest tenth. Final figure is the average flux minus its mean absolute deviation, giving 8.5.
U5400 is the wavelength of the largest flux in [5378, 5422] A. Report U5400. 5396.34 A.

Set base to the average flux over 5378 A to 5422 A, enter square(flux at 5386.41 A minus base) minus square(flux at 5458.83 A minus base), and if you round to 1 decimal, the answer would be -2.5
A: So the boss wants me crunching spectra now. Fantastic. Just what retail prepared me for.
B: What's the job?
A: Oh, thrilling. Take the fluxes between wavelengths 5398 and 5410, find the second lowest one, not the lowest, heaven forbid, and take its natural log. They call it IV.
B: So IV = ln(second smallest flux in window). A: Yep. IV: 2.14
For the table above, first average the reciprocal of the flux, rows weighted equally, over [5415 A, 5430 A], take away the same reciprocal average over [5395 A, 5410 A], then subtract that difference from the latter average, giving 0.1169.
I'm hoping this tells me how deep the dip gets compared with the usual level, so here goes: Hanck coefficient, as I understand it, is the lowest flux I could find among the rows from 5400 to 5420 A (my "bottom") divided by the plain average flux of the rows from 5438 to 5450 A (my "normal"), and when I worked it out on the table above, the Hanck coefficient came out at 0.88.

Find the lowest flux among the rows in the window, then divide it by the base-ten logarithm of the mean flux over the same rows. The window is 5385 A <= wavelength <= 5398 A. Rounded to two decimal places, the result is 9.14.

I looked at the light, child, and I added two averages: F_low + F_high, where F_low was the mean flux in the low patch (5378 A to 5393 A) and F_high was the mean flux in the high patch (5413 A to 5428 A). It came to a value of 17.3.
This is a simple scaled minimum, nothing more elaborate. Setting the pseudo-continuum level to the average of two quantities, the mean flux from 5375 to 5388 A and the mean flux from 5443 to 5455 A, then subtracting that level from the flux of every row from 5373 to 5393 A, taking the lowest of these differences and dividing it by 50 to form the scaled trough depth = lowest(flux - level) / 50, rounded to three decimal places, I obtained -0.013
